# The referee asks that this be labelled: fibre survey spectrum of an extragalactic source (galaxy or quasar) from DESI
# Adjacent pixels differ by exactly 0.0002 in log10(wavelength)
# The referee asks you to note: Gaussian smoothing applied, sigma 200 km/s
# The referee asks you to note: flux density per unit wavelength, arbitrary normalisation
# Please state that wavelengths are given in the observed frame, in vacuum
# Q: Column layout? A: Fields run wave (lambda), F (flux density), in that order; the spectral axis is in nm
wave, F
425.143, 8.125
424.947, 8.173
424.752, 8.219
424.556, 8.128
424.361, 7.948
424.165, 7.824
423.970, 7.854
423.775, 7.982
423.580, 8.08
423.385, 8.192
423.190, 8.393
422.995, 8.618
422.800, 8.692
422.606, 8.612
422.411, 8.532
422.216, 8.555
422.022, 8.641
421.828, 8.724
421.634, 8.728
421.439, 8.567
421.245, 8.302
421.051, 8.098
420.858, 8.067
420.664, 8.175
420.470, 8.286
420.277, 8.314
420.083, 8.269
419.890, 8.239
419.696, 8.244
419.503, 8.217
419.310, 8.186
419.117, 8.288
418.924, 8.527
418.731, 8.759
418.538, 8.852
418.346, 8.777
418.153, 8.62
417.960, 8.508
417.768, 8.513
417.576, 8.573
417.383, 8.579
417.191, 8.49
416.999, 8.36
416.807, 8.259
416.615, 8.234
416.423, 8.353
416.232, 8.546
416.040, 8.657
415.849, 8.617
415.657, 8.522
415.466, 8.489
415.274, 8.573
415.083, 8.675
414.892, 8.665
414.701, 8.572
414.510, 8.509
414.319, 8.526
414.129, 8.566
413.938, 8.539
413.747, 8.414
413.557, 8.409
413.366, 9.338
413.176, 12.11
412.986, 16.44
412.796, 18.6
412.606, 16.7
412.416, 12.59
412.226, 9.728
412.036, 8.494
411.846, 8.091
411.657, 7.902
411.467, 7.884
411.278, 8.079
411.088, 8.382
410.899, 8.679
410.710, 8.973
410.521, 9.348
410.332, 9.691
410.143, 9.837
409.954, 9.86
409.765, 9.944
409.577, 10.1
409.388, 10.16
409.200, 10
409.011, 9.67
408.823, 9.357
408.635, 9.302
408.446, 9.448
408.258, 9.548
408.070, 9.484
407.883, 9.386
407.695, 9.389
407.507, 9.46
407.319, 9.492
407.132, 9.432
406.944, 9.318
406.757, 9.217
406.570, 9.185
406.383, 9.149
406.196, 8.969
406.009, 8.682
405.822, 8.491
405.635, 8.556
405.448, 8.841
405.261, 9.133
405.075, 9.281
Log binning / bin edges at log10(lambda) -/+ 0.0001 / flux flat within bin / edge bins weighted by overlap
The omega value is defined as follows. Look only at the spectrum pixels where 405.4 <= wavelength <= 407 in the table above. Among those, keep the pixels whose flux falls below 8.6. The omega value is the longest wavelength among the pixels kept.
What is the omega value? 405.822 nm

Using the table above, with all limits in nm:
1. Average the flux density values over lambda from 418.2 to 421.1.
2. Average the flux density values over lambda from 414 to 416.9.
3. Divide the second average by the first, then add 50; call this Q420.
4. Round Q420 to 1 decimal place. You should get 51.0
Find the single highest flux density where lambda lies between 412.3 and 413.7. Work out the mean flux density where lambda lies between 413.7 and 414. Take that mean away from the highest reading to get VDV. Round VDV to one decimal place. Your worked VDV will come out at 10.1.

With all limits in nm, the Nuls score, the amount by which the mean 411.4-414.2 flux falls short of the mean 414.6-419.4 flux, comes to -2.3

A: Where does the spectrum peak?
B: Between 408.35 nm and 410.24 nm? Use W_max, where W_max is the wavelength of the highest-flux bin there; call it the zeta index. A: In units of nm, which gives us 409.388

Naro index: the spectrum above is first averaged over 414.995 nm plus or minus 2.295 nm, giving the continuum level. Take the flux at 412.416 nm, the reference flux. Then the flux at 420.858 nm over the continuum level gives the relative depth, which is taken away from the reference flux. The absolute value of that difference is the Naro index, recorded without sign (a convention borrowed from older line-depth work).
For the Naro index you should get 11.7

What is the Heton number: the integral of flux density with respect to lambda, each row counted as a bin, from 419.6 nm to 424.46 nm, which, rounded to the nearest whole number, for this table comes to 40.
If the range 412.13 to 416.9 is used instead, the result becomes 47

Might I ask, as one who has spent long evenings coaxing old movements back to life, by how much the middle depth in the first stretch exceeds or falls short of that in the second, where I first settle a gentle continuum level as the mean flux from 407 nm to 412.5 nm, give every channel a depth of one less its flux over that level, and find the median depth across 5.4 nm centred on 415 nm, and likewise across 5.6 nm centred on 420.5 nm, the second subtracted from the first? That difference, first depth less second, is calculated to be -0.01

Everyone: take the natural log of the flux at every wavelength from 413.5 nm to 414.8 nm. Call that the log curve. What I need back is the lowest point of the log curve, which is 2.13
